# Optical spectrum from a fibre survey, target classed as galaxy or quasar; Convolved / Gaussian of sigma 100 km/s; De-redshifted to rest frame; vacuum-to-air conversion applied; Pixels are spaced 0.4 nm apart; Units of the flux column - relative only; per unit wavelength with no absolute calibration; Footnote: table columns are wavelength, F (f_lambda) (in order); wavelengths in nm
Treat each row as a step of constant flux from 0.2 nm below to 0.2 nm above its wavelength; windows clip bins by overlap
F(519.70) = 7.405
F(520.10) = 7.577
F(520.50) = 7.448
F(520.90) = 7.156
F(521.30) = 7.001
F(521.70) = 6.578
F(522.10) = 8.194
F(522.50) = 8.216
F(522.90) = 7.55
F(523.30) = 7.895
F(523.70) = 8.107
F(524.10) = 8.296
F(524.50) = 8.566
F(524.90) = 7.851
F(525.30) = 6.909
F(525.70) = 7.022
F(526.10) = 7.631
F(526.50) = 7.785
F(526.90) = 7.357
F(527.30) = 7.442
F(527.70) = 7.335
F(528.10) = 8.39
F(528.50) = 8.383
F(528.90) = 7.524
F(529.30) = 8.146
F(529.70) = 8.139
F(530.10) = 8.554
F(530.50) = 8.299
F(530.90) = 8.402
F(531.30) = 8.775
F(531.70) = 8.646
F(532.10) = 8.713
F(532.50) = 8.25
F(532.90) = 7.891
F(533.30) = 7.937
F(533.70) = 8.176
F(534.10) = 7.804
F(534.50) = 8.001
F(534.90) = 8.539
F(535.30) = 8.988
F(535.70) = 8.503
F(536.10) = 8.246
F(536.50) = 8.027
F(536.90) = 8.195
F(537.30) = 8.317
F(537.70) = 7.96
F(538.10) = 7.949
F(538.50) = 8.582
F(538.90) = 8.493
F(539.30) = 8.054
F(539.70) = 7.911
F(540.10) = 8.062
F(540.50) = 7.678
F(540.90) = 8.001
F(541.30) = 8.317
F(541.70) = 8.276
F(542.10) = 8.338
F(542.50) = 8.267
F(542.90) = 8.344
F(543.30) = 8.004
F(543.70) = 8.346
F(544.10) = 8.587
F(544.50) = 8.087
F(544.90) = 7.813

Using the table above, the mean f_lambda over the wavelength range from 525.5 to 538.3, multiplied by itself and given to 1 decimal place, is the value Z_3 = 65.7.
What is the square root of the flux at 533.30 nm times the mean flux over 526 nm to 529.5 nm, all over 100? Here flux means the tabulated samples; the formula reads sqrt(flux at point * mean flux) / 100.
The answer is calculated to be 0.0786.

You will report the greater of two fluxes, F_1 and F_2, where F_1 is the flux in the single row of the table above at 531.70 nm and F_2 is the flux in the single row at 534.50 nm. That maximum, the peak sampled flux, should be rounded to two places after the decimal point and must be 8.65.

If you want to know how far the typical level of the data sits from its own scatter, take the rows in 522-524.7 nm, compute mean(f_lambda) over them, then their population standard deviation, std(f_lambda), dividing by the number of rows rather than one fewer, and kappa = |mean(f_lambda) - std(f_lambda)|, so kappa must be 7.82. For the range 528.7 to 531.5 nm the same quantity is 7.90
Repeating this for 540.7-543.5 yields 8.08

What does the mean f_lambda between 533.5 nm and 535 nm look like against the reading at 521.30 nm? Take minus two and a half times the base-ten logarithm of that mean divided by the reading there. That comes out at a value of -0.16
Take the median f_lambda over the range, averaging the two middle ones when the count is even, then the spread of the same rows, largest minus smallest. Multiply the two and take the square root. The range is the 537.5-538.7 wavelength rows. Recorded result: 2.24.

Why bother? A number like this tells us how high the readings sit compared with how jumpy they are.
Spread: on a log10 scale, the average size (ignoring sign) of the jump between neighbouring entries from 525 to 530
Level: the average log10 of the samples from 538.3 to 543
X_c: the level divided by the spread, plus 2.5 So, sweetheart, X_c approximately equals 47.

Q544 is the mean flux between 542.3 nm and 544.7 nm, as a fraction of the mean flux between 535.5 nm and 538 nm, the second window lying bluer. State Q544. 1.01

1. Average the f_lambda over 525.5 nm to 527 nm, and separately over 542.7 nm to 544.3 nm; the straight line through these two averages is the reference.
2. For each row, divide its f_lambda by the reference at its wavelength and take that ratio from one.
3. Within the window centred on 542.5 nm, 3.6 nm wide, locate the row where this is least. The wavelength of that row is 544.10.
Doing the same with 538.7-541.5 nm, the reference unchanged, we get 538.90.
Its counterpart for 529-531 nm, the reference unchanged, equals 530.10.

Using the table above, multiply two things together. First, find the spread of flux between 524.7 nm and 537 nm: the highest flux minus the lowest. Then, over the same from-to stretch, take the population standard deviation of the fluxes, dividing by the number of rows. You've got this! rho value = 1.04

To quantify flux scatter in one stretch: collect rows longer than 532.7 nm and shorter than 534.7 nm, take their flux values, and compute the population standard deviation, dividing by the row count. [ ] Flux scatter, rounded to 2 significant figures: 0.12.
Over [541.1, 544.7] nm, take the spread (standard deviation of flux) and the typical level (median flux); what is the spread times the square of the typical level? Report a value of 11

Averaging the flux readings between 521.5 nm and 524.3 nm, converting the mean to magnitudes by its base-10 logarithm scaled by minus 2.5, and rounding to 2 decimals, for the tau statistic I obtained -2.23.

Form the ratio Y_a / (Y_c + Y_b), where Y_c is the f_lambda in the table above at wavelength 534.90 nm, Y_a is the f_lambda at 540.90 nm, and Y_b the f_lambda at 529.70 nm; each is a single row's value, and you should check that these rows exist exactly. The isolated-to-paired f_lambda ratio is 0.480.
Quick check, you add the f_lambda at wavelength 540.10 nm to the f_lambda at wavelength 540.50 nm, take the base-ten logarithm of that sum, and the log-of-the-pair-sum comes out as 1.20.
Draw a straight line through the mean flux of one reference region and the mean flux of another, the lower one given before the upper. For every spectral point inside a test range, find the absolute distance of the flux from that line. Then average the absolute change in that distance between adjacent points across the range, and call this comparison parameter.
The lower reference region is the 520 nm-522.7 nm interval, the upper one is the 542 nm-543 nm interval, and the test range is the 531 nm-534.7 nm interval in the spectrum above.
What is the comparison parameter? 0.18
